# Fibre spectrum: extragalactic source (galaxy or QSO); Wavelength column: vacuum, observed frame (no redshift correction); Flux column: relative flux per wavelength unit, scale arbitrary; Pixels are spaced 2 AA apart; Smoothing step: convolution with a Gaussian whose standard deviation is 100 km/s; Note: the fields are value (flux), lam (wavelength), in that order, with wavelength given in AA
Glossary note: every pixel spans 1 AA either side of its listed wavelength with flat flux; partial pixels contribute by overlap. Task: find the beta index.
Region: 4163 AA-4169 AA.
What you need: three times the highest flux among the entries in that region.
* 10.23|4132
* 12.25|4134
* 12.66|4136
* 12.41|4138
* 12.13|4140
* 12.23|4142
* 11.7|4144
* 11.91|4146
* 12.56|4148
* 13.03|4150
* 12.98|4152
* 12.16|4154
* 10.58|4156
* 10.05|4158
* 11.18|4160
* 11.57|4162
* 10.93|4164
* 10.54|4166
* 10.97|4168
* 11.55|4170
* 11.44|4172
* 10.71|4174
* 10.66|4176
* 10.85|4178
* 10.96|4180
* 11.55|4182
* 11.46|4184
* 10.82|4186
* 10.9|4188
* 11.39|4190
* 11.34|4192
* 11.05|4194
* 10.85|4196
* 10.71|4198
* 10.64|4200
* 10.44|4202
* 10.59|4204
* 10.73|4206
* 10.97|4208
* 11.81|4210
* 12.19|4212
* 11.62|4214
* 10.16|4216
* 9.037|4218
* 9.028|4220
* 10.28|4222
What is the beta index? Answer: 32.9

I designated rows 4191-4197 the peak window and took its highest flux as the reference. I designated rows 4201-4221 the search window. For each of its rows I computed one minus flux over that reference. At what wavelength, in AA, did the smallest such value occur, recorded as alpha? 4212 AA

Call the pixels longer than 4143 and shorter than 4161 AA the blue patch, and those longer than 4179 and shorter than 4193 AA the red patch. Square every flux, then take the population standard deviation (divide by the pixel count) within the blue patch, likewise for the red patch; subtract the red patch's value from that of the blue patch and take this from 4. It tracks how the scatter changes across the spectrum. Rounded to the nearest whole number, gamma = -12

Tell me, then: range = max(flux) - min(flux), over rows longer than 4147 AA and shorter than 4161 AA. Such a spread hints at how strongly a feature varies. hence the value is 3.0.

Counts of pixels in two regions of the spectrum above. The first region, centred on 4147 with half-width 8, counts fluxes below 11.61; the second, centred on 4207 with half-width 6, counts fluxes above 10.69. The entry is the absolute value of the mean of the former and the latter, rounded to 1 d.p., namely 2.0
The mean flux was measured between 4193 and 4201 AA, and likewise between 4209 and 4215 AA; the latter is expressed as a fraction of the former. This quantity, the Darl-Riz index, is 1.10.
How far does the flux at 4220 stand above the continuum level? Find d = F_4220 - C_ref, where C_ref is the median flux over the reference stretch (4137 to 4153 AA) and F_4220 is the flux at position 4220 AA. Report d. -3.3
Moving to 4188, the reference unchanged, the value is -1.4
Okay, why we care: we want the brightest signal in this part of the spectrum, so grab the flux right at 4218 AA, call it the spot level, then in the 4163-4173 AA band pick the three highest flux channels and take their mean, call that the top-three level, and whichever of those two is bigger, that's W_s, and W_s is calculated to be 11.32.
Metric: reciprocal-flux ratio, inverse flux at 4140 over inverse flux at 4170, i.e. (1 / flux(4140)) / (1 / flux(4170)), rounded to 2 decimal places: 0.95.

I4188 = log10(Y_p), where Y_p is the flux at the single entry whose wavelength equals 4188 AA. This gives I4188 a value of 1.04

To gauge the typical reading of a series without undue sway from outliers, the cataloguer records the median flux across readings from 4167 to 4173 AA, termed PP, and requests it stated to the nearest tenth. 11.4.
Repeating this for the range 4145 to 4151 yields 12.6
